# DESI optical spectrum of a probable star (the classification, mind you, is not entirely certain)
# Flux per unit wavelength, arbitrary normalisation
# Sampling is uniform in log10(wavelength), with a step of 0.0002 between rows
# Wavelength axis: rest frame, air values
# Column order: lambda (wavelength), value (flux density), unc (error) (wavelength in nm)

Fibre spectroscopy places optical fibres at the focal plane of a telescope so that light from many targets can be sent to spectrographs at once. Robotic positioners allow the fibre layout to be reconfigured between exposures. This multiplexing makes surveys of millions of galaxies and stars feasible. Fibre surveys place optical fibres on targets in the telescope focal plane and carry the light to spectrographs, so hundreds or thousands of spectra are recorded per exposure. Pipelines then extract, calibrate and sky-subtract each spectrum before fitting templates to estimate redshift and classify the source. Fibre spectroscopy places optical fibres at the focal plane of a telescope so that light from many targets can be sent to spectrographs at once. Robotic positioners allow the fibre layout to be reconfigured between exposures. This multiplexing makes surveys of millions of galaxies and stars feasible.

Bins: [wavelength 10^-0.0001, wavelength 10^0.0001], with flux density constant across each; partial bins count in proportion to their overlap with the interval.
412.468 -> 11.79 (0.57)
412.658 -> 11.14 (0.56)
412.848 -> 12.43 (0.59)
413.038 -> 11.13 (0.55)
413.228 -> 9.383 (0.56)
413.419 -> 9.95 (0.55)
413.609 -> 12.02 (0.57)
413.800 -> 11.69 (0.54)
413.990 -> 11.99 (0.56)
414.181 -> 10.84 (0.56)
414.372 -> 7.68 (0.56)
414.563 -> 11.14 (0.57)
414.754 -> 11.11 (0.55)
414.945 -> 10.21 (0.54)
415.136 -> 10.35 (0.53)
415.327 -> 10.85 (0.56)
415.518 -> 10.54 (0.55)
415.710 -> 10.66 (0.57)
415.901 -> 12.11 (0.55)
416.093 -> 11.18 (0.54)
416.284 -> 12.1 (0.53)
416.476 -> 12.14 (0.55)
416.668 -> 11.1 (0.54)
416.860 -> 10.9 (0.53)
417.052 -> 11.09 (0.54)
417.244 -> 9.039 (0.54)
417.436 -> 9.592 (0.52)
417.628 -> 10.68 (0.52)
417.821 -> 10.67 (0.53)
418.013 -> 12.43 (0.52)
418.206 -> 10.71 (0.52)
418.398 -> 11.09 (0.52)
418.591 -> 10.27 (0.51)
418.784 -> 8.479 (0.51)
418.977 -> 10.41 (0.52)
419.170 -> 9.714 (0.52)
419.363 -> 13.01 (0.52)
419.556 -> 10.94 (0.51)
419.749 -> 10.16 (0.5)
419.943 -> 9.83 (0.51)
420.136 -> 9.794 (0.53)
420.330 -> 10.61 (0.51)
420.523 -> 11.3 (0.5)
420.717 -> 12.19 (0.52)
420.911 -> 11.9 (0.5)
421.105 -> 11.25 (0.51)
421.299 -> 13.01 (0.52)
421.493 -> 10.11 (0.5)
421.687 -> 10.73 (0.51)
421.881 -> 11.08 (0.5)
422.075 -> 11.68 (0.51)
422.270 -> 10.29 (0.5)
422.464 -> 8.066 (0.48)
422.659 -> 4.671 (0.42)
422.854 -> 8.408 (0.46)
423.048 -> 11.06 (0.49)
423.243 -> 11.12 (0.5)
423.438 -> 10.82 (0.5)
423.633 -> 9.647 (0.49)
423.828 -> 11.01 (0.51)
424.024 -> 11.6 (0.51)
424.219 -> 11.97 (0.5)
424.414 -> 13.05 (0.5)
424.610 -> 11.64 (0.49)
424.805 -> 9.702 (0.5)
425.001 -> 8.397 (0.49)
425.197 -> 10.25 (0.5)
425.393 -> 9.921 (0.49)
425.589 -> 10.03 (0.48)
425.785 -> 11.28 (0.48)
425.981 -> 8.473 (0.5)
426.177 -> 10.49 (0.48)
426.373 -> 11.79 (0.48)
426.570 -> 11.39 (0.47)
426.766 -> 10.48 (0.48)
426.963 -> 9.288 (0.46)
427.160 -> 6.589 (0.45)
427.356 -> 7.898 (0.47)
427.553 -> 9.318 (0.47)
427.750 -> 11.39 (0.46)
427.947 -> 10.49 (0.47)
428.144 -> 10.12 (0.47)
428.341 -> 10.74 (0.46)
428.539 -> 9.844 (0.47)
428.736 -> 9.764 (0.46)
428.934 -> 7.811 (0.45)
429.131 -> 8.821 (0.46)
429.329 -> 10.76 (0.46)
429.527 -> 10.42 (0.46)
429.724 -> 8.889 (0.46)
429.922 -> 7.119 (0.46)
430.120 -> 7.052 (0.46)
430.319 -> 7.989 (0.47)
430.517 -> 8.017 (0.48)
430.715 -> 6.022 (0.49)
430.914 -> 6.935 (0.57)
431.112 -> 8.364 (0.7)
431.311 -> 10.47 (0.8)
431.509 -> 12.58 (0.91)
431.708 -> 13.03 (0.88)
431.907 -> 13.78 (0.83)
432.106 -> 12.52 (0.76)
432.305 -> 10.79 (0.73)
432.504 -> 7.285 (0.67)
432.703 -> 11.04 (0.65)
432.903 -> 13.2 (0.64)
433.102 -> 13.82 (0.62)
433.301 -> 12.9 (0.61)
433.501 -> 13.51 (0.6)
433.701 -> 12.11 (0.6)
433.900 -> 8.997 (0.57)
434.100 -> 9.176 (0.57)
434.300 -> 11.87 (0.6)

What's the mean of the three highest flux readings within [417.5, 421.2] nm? 12.5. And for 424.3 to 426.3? 12.0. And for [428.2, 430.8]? 10.6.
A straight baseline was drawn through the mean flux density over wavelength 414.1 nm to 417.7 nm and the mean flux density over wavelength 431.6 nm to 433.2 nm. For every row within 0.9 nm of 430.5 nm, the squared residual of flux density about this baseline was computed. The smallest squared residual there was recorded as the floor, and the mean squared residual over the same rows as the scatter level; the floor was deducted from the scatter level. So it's 15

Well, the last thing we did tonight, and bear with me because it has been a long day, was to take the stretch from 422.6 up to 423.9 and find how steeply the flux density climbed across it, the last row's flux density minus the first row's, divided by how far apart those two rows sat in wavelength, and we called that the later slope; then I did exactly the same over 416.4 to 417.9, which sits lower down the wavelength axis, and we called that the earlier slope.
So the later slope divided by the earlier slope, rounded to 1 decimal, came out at -5.0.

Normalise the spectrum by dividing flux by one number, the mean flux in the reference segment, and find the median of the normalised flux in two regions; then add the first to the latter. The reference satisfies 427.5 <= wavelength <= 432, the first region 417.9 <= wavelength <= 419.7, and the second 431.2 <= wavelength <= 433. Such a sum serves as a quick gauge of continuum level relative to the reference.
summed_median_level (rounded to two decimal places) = 2.43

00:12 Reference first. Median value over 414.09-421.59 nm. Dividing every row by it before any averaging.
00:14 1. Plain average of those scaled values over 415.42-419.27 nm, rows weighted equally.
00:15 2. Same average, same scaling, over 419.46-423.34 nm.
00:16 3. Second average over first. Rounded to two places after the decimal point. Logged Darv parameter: 0.97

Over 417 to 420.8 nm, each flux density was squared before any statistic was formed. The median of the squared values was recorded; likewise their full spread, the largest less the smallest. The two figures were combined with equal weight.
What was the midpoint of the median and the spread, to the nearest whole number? 105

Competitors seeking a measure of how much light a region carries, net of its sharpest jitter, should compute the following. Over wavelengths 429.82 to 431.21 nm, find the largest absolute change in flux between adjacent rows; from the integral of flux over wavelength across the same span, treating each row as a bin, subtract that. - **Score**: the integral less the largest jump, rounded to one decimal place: 8.2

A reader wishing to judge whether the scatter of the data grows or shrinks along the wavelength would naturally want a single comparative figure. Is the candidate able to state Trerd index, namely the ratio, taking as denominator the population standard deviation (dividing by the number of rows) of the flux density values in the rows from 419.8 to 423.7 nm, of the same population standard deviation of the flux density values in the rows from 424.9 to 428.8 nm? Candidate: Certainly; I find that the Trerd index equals 0.72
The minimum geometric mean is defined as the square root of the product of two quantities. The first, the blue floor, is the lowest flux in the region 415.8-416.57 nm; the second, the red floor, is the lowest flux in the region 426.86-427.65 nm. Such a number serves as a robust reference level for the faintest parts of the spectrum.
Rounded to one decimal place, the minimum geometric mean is 8.6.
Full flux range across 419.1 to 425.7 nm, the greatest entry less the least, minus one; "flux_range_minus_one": 7.4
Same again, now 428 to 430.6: 2.7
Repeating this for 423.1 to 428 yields 5.5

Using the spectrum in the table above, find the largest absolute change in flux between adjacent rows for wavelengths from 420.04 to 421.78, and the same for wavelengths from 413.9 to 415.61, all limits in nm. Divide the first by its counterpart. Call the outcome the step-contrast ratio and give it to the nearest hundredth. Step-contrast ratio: 0.84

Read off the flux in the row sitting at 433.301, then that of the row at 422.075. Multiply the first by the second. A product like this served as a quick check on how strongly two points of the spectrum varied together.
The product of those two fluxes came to 151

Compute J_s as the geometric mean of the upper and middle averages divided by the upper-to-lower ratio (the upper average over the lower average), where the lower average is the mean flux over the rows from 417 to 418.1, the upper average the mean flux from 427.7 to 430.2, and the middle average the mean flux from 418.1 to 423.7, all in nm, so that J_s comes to 11.1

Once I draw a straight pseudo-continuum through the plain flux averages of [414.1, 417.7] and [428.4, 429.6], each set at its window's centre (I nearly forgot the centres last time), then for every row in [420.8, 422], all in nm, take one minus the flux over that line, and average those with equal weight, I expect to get -0.11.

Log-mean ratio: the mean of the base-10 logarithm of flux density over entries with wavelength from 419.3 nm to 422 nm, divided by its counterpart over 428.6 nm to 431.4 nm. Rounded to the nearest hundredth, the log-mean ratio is 1.13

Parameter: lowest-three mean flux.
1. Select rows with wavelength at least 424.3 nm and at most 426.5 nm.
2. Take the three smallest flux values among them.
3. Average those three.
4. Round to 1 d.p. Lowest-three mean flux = 8.9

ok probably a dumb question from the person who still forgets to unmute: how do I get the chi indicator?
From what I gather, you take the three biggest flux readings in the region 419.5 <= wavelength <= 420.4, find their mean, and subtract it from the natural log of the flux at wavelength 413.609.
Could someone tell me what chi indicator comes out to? -8.1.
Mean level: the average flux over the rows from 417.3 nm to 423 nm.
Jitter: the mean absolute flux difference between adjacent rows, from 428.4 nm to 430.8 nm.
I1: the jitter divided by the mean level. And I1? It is 0.101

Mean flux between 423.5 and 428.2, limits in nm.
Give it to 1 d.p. 10.3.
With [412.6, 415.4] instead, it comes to 10.8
